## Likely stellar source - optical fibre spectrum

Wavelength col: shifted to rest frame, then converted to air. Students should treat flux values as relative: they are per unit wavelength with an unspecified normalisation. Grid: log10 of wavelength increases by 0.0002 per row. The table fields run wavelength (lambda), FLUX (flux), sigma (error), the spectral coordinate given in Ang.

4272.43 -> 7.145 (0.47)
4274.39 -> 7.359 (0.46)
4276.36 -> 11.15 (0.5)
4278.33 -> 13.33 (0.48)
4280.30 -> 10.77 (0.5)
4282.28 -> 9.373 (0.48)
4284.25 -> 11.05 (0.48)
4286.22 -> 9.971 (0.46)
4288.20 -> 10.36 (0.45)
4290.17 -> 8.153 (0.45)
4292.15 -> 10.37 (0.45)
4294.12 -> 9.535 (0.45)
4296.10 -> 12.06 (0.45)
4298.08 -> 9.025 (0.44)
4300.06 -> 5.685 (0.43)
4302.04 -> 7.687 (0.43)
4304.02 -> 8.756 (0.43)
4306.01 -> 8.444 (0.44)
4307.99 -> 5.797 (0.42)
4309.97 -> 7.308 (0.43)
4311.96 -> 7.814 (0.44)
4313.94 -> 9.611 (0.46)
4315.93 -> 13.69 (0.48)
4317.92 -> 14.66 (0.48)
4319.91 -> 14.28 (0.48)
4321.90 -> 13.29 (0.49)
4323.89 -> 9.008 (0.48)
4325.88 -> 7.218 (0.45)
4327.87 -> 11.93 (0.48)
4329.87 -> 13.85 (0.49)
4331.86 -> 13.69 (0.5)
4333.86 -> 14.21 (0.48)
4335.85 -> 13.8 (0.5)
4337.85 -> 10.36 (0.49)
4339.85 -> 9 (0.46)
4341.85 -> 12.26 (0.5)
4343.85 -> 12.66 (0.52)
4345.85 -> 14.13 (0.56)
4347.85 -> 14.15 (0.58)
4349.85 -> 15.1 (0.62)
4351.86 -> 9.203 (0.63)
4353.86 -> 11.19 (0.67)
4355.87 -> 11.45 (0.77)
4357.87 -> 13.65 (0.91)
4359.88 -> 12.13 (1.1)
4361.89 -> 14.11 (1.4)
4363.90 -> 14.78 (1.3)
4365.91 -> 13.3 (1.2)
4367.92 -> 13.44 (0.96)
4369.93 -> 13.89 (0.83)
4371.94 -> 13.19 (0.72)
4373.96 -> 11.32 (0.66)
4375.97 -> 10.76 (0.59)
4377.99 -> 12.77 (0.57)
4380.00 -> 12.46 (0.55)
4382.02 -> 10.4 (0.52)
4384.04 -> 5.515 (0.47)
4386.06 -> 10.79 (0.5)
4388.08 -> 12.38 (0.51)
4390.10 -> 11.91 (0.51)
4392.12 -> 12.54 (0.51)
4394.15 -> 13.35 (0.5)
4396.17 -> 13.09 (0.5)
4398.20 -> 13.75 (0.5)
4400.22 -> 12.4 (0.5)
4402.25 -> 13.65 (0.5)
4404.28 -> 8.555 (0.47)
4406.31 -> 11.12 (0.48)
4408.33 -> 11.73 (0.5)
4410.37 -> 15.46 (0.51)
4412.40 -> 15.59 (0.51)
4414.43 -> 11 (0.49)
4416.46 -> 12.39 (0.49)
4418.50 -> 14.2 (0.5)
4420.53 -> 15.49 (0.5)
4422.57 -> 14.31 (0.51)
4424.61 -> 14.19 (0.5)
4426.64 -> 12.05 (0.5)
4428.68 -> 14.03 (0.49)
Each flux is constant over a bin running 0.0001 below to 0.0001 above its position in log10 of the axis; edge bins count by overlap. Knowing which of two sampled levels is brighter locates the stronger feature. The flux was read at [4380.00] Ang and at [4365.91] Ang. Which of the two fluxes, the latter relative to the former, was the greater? 13.3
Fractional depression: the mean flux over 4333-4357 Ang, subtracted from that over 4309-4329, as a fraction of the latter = -0.13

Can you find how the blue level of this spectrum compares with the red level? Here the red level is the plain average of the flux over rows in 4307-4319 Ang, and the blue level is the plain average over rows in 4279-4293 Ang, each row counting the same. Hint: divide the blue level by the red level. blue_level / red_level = 1.02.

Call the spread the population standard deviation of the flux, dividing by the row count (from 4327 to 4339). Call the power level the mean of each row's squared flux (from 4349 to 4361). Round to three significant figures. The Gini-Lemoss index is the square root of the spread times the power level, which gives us 14.4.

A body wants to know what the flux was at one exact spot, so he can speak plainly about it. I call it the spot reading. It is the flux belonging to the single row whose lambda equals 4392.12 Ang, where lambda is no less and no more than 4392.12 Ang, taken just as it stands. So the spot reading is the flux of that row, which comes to 12.54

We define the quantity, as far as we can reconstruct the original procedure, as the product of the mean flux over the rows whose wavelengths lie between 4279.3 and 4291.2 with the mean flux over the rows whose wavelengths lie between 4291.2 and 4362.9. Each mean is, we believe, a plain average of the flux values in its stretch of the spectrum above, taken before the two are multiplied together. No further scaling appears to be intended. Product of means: 111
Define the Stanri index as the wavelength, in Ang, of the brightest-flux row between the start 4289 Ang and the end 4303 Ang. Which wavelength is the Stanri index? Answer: 4296.10 Ang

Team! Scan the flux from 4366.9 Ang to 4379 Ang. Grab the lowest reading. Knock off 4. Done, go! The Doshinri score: 6.8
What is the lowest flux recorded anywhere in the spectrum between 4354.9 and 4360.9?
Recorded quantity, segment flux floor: 11.45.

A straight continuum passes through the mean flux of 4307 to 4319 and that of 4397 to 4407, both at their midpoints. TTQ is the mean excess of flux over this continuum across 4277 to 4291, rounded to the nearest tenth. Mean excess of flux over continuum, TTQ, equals 1.3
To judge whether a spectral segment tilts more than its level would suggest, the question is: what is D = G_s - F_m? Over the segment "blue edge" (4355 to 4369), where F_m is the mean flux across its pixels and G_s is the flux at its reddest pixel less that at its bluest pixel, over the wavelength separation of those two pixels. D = -13.1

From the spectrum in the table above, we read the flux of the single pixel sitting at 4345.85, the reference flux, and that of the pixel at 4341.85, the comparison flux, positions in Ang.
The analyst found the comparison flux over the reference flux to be 0.87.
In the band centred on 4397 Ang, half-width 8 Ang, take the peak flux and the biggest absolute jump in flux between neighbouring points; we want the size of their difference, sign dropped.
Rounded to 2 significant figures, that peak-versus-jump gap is 8.7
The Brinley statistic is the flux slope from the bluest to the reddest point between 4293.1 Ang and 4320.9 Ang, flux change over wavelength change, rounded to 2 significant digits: 0.18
